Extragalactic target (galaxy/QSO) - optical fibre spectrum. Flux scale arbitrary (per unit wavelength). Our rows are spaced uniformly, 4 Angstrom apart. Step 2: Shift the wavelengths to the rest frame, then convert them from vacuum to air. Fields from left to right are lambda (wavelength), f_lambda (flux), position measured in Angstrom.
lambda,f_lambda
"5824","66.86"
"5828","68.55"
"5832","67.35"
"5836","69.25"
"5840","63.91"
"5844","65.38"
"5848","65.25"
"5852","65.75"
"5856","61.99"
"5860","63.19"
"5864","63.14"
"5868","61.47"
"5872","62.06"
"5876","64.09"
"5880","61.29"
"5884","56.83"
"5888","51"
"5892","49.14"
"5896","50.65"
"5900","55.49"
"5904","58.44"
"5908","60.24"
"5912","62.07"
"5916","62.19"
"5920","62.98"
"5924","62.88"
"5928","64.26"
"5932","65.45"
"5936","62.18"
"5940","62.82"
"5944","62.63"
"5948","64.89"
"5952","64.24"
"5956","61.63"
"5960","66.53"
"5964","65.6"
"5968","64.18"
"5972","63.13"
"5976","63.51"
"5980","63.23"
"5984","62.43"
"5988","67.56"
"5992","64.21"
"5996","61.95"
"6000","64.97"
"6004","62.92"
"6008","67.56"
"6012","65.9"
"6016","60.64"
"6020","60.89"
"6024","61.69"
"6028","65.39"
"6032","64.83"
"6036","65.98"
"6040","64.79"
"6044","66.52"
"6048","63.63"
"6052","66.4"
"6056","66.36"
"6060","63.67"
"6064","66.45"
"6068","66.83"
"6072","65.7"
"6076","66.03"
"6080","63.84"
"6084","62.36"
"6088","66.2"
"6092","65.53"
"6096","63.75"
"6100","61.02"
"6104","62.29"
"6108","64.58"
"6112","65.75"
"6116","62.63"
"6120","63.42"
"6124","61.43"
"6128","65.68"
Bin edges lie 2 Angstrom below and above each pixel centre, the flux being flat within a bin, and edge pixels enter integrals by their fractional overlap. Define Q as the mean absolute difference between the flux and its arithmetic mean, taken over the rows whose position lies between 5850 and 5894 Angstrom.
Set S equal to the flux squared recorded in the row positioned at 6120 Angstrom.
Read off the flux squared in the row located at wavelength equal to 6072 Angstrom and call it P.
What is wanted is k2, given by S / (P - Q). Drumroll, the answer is 0.93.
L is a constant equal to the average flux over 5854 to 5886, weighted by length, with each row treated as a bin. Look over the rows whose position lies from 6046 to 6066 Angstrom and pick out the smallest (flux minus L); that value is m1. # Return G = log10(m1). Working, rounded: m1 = 1.9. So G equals 0.3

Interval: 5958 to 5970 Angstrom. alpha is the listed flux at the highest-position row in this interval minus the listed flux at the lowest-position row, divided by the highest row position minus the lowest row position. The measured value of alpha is -0.3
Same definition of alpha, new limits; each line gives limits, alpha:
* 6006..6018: -0.9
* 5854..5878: 0.1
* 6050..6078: 0.0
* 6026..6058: 0.0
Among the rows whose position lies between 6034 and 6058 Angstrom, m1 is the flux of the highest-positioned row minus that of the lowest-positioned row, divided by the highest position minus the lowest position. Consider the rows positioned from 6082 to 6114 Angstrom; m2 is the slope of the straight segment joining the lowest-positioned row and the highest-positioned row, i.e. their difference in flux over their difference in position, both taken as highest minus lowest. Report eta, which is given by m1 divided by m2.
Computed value 0.2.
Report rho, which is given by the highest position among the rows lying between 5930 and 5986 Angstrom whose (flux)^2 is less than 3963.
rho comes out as 5984 Angstrom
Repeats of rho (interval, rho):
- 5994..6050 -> 6024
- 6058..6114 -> 6104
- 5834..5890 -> 5888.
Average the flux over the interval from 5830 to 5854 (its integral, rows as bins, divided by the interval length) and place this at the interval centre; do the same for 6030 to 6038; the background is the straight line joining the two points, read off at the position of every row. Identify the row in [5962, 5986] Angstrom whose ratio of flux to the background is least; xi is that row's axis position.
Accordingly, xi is 5984 Angstrom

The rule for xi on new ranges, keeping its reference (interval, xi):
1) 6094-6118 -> 6100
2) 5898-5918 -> 5900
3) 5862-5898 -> 5892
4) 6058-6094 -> 6084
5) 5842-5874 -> 5868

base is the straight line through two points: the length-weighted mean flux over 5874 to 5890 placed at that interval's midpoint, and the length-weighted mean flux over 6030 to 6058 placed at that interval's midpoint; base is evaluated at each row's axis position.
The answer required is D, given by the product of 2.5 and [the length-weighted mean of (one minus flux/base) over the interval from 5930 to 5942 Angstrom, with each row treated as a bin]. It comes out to -0.11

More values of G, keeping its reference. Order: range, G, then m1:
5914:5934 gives -0.4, 0.4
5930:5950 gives -0.4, 0.4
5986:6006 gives -0.7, 0.2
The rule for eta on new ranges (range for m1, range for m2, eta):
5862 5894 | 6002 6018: 2.6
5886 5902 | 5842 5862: -2.7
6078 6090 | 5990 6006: -2.7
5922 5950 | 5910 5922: 0.7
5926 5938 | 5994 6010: -0.6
